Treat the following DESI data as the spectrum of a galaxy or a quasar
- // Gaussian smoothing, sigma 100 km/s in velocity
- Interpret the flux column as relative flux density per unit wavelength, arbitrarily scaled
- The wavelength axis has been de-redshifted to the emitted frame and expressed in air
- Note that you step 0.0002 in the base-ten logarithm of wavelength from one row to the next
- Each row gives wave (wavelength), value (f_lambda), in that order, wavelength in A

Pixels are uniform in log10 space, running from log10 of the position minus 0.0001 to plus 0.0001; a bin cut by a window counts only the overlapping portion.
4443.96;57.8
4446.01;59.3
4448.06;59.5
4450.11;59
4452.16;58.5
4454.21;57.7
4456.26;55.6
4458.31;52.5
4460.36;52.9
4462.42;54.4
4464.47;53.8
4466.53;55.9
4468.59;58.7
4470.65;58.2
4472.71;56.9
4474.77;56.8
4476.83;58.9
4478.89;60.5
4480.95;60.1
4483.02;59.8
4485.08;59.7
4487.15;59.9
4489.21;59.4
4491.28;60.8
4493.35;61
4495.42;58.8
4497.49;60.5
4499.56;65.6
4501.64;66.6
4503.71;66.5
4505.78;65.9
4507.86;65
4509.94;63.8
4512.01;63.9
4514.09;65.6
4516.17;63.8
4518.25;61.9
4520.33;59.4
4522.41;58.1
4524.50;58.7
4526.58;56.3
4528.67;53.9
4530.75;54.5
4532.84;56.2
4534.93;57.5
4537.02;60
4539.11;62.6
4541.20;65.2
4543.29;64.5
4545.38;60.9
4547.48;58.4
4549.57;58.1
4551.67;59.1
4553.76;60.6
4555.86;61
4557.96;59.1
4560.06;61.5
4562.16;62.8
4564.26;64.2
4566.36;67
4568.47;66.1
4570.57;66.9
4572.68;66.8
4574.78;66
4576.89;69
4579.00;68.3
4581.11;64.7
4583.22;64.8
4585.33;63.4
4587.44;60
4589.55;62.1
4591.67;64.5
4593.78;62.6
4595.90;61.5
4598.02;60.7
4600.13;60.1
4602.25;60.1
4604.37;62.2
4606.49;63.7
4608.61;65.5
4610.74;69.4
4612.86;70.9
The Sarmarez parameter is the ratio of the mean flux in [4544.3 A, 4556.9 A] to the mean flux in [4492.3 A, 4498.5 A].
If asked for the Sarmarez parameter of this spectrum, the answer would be 0.99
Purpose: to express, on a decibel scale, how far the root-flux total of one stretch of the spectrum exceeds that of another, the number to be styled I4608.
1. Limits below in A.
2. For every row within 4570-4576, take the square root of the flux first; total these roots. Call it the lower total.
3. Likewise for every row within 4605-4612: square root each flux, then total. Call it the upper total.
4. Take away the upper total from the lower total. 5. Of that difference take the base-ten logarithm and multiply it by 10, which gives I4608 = -11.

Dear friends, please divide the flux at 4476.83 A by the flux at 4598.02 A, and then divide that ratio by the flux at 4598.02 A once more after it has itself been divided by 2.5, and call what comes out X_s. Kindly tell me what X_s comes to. 0.0400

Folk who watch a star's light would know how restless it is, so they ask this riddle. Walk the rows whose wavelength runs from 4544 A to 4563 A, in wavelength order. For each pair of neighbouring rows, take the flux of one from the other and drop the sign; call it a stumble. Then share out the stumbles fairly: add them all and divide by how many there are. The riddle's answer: 1.4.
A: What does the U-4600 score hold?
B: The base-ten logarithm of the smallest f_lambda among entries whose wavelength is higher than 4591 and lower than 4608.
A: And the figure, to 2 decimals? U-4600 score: 1.78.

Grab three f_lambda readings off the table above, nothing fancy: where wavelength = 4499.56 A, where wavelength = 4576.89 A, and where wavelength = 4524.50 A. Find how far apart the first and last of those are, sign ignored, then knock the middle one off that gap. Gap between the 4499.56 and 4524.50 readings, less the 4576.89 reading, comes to -62.1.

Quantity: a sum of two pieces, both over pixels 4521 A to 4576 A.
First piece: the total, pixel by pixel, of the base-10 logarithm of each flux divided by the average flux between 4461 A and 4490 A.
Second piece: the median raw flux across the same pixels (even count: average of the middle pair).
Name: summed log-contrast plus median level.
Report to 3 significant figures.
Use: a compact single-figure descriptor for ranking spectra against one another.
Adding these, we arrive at 61.3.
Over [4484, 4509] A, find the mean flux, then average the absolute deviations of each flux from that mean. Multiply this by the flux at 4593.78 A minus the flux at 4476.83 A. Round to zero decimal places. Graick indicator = 11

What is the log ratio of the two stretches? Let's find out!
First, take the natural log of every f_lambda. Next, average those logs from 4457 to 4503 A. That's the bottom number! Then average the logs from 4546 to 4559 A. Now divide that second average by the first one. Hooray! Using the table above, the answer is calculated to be 1.00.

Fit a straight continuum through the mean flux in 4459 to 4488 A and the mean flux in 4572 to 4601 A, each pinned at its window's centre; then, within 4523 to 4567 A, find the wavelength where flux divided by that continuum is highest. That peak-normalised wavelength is 4566.36 A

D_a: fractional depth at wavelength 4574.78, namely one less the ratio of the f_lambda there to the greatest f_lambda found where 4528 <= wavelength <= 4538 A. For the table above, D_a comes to -0.10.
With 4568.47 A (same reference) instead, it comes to -0.10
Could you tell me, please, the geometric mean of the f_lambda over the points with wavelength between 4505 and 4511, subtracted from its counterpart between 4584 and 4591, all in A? -3.1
